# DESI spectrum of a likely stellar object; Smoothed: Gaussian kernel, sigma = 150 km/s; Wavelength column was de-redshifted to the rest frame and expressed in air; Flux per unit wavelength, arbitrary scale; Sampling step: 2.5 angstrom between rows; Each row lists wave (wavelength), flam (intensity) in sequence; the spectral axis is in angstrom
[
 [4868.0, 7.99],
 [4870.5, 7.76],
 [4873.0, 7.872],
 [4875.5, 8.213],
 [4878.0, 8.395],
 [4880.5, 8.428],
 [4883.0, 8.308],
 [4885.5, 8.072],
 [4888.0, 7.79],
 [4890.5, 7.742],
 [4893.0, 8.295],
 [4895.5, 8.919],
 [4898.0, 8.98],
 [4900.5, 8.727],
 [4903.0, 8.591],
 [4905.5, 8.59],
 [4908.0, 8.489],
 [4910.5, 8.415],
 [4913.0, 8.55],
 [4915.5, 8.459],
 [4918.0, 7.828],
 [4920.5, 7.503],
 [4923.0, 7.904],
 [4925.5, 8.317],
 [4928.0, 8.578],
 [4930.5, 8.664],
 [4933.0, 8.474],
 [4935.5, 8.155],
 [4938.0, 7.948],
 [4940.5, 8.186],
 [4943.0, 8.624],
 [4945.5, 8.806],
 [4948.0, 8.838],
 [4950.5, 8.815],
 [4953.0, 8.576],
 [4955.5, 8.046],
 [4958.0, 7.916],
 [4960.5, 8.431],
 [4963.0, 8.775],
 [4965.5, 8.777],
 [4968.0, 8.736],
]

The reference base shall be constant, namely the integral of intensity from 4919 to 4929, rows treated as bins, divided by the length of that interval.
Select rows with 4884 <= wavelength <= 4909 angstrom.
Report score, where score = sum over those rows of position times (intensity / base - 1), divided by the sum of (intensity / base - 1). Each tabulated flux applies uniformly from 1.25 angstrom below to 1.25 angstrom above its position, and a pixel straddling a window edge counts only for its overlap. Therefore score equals 4901.9 angstrom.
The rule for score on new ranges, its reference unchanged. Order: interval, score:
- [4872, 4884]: 4880.9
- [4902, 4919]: 4908.0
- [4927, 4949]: 4939.2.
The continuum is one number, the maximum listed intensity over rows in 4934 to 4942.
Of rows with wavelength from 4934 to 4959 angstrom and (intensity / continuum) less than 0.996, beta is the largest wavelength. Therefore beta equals 4958.0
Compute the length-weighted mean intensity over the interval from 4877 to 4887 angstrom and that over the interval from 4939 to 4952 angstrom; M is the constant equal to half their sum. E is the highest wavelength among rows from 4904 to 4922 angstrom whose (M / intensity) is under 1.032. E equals 4915.5 angstrom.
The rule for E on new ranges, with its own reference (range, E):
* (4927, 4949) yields 4948.0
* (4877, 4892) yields 4883.0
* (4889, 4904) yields 4903.0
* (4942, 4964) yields 4963.0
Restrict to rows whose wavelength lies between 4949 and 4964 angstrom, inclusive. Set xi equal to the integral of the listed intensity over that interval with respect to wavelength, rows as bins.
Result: 126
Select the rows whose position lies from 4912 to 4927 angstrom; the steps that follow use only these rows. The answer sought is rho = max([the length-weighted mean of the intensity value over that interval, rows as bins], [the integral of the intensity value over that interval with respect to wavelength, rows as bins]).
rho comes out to 121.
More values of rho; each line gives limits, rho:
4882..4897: 123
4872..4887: 123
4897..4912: 129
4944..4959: 128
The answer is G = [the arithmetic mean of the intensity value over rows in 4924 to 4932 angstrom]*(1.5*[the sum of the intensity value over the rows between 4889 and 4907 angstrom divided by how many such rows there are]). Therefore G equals 109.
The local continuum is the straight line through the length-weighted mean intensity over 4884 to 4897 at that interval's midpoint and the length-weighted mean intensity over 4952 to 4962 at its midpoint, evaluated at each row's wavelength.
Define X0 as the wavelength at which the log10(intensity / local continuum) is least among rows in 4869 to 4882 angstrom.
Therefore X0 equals 4870.5 angstrom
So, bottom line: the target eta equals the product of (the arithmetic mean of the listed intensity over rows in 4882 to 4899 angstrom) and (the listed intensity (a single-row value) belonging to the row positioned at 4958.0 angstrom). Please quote 65.7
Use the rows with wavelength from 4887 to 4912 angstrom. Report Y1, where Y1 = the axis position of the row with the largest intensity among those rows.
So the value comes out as 4898.0 angstrom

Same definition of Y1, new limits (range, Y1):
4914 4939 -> 4930.5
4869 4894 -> 4880.5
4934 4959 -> 4948.0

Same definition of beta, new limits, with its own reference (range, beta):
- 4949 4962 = 4958.0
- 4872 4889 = 4888.0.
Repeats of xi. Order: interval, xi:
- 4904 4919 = 126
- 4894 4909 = 131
